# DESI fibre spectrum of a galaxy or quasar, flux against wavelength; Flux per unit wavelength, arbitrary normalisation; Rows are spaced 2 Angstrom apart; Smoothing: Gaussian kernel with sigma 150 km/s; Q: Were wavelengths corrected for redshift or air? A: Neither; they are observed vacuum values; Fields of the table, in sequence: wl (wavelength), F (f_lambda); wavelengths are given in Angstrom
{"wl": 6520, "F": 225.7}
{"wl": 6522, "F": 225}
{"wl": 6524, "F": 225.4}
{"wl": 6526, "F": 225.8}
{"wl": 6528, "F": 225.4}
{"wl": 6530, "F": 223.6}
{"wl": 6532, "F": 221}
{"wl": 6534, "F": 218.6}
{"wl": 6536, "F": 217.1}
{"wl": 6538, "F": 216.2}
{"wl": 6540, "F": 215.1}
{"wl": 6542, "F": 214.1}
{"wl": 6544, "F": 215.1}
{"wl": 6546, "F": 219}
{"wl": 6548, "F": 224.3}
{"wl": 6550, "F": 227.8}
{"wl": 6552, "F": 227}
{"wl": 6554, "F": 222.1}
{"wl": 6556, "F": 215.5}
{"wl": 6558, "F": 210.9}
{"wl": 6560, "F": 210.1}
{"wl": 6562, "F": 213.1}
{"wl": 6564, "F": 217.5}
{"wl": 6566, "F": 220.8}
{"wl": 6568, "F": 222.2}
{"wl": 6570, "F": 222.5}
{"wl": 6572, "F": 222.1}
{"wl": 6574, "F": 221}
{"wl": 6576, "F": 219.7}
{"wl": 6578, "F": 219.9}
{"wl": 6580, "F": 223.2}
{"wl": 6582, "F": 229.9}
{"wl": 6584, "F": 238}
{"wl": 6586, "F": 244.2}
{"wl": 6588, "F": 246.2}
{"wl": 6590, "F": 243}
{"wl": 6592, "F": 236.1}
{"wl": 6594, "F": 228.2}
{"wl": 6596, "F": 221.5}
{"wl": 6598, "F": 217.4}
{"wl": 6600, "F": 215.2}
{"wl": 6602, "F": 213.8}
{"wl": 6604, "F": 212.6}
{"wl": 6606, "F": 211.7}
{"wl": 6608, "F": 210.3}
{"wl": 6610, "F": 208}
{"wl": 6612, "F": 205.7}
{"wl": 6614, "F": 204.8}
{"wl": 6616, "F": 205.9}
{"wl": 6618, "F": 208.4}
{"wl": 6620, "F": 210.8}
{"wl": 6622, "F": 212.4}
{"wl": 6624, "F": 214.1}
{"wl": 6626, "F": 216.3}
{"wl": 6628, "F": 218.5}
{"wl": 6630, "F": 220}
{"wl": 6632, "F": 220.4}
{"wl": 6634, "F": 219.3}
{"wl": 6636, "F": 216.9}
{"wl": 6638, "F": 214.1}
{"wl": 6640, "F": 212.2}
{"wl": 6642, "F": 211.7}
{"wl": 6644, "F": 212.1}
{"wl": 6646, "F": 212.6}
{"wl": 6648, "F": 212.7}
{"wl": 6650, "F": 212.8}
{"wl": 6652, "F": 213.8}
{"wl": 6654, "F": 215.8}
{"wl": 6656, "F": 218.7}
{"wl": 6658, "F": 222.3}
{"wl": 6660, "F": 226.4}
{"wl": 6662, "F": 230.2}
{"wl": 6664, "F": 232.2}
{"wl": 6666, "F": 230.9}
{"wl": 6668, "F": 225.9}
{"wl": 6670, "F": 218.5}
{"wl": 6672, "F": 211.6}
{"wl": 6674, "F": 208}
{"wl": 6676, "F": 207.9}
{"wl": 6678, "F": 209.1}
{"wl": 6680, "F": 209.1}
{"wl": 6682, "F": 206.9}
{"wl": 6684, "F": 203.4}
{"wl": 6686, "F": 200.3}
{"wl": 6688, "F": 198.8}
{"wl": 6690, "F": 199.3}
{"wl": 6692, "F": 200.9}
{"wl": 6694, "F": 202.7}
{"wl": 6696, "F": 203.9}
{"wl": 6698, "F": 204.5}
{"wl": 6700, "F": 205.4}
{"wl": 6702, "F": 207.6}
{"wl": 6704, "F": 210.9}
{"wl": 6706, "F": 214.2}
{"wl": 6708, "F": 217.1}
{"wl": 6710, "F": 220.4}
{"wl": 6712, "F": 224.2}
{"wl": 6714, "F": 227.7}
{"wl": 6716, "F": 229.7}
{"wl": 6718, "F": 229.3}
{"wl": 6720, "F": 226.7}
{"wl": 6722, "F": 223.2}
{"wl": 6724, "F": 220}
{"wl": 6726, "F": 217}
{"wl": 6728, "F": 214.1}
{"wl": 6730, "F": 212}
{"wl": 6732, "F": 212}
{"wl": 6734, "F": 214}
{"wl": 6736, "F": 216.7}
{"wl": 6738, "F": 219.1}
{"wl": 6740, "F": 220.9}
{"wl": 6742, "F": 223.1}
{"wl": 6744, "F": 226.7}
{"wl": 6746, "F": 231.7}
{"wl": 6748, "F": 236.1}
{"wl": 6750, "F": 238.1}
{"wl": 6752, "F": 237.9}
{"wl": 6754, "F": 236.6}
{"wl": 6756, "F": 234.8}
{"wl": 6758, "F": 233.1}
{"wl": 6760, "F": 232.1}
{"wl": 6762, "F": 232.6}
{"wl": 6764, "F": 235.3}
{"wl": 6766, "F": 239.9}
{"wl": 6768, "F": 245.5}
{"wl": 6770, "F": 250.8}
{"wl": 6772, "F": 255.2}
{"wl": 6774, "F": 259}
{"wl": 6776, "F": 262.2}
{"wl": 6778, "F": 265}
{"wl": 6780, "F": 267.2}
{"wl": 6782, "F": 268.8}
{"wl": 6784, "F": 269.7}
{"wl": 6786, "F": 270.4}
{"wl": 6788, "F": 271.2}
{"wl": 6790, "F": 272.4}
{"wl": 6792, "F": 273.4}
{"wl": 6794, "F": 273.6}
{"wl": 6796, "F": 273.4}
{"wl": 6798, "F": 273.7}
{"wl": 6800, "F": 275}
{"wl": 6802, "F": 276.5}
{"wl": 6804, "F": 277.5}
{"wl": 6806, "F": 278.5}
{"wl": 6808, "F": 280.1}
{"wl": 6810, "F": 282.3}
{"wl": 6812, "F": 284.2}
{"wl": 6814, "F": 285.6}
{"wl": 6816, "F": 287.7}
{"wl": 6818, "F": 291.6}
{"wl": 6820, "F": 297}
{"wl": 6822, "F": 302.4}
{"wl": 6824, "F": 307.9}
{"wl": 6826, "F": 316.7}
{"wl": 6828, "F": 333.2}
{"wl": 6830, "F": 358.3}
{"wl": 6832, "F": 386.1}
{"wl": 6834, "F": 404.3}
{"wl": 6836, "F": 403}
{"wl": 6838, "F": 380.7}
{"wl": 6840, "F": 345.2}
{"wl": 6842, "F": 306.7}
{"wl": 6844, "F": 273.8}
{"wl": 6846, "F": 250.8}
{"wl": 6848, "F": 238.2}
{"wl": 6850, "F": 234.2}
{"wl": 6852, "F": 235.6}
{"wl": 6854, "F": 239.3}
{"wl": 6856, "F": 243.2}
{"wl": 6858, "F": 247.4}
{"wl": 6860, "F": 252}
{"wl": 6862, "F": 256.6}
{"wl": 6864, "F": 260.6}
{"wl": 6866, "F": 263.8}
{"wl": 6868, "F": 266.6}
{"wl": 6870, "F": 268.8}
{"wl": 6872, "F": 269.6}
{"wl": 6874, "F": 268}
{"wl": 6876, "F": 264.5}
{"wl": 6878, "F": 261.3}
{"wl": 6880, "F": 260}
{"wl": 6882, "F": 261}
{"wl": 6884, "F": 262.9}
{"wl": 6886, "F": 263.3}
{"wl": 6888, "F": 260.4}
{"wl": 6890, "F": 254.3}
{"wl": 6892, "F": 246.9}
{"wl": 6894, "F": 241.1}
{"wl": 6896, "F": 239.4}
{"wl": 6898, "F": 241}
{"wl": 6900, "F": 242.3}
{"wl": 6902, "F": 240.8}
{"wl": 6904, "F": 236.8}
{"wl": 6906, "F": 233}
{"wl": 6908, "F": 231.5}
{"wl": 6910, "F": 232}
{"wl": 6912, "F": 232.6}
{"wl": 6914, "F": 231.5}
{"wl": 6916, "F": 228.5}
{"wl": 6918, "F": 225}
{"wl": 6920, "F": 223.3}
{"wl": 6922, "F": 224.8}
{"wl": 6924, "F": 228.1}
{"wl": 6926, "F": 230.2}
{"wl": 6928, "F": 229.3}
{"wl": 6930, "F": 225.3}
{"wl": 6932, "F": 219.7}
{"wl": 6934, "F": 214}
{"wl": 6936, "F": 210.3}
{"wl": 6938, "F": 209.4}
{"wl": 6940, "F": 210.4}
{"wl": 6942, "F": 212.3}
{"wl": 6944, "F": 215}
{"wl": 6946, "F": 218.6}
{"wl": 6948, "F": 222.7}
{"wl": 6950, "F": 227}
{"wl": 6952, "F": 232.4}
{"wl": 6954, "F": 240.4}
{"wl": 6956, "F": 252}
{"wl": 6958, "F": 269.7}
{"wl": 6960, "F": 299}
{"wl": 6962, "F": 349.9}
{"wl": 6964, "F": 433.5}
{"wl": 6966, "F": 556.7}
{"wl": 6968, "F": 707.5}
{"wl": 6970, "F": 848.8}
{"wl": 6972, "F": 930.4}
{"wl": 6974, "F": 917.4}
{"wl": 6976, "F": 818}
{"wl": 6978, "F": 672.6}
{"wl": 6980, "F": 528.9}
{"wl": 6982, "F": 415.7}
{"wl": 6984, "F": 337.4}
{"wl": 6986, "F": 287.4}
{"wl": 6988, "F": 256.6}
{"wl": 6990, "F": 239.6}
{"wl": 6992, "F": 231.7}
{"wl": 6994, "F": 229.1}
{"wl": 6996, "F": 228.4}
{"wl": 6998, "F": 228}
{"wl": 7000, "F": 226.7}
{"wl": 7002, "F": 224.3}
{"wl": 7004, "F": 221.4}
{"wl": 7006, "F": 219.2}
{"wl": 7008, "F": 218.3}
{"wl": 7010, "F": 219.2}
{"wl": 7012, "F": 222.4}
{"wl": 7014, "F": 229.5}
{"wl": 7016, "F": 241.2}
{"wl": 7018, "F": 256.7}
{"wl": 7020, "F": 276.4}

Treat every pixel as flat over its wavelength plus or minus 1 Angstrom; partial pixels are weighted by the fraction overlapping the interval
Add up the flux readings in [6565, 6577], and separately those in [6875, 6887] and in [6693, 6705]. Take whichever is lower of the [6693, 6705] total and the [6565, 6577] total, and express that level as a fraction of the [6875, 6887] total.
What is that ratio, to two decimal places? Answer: 0.79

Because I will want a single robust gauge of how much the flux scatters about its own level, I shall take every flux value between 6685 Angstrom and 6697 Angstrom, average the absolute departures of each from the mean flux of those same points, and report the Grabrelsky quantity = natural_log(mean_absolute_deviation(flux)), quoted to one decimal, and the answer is 0.4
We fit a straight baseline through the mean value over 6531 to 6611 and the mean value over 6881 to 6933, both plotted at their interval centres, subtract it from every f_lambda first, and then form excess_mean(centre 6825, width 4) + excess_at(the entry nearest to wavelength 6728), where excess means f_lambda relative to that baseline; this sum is 64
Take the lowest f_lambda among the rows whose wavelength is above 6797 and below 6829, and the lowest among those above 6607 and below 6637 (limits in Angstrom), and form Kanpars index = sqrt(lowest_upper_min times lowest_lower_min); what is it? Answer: 237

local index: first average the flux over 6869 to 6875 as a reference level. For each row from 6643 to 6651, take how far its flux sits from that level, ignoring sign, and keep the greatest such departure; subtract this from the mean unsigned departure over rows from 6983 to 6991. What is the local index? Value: -25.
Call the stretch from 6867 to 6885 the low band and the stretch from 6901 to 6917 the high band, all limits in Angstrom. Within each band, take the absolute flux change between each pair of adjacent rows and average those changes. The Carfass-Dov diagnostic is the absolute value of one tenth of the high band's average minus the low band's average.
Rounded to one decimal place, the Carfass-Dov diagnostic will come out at 1.7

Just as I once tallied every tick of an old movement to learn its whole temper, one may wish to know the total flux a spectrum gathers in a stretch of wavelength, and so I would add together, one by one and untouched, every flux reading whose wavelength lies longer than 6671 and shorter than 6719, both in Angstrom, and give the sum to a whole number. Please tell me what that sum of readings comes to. 5053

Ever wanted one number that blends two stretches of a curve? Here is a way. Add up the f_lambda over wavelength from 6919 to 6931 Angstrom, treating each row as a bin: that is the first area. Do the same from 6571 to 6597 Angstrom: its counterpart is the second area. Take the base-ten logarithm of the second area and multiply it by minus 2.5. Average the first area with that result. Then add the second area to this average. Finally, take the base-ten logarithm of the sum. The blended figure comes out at 3.87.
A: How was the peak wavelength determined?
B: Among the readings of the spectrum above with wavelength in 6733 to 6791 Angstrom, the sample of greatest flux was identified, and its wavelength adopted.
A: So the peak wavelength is 6790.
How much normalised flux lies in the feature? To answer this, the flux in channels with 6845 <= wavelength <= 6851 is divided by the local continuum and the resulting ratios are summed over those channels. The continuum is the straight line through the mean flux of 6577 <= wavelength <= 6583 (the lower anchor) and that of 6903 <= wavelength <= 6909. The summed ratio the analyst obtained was 3.12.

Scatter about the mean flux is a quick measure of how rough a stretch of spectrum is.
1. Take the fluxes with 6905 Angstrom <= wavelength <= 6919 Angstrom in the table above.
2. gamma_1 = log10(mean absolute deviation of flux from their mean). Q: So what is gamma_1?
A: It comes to 0.34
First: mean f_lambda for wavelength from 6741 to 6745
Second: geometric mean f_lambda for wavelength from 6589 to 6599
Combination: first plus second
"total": 454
